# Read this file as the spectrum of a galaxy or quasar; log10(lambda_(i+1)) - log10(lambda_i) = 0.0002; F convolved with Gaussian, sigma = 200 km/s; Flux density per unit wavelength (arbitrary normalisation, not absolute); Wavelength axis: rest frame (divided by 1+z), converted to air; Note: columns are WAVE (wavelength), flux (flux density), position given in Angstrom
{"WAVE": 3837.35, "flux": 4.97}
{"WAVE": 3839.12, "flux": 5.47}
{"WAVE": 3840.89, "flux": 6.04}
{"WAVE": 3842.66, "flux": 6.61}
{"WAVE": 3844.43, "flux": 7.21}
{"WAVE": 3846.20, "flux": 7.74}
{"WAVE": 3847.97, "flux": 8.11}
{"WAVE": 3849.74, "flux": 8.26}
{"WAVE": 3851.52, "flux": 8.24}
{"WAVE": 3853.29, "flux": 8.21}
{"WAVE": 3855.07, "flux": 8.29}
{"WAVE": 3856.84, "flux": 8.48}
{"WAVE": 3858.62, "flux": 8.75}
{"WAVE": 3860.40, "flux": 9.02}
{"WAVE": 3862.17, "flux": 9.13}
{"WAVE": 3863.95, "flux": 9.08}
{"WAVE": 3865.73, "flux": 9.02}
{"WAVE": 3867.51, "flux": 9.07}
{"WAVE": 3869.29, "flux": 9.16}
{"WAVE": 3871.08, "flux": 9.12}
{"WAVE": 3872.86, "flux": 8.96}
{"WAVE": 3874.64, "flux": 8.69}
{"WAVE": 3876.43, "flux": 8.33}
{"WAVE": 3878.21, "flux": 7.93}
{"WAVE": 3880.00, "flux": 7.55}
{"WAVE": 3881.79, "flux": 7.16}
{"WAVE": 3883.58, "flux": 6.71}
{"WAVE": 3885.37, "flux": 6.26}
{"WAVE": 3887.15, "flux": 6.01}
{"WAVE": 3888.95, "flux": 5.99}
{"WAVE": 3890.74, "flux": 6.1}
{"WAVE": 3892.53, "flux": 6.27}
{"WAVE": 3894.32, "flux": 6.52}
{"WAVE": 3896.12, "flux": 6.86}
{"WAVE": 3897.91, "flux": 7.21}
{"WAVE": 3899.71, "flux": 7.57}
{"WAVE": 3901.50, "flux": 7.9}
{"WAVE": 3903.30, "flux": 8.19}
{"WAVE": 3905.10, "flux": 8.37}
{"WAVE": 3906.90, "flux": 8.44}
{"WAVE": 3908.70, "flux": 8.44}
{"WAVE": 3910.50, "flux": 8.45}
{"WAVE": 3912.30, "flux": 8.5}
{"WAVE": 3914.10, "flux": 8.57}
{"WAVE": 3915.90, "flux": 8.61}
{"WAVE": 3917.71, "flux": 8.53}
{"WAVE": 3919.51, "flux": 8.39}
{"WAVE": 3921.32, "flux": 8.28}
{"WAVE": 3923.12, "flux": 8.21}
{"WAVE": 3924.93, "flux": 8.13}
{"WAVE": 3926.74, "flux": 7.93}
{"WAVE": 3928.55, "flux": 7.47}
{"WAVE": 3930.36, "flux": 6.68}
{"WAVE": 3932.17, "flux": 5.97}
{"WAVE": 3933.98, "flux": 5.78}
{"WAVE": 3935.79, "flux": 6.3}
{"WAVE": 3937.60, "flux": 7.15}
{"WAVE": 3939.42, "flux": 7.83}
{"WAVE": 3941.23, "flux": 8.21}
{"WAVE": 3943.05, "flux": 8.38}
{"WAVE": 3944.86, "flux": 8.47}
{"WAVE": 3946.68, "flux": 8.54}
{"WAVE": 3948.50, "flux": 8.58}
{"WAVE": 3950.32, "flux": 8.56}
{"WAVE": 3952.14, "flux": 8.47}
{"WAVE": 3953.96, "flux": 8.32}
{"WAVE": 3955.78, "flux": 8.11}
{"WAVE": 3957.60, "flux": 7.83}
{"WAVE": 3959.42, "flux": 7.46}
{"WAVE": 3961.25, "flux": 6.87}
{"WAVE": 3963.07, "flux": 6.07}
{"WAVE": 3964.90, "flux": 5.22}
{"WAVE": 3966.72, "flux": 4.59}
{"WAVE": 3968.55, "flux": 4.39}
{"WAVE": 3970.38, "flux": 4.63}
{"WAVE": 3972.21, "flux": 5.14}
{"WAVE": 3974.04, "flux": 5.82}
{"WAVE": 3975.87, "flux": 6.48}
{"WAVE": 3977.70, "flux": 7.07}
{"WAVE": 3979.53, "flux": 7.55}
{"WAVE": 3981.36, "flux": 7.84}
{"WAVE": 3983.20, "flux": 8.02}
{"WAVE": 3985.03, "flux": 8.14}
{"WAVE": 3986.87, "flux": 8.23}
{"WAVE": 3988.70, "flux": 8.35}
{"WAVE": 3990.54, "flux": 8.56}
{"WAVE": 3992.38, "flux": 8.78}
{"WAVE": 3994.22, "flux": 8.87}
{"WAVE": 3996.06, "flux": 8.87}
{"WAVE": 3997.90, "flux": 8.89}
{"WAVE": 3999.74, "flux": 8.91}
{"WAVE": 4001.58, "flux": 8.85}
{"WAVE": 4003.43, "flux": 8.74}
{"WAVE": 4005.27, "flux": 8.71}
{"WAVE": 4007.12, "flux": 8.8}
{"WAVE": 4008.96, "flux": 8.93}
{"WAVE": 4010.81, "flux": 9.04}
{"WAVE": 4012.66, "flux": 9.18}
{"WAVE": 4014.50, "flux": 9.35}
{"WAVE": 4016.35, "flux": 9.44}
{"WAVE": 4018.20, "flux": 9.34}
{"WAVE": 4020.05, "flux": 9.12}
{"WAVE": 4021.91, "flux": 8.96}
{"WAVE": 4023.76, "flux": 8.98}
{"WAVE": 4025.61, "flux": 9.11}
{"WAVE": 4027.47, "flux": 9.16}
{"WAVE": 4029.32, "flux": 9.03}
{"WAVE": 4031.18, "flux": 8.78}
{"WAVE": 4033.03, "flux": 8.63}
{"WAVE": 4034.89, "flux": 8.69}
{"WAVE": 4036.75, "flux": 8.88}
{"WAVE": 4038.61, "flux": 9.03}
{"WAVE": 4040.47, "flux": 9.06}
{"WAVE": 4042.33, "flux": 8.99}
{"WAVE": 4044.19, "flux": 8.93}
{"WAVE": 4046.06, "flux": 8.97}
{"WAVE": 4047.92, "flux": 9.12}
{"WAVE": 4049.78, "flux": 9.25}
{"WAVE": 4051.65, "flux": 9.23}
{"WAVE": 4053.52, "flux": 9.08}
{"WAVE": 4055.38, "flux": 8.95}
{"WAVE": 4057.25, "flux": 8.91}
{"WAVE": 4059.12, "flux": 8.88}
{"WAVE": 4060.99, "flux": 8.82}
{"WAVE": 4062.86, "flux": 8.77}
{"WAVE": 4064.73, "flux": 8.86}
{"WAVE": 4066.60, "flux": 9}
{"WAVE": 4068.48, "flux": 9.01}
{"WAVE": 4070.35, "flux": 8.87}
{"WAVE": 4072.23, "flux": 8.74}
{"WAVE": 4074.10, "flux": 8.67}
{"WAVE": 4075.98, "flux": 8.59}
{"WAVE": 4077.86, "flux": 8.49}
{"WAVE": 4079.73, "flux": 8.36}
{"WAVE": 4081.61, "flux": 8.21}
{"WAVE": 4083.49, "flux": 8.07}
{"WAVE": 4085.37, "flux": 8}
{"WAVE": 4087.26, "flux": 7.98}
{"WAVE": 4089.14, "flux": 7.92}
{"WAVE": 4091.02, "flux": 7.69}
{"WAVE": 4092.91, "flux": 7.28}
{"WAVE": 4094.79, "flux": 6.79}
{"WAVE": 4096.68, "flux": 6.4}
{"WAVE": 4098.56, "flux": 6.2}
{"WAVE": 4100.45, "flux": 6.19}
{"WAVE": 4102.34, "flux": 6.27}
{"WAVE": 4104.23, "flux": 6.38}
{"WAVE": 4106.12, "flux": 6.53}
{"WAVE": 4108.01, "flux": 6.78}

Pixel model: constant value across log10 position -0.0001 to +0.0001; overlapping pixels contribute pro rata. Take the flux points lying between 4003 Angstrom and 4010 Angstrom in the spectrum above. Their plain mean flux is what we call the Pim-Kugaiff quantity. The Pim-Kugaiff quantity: 8.80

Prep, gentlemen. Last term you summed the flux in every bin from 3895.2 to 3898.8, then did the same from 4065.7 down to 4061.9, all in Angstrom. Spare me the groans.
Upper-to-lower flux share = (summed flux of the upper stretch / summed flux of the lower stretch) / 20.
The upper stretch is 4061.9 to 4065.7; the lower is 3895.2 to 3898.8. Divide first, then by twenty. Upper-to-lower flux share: 0.0627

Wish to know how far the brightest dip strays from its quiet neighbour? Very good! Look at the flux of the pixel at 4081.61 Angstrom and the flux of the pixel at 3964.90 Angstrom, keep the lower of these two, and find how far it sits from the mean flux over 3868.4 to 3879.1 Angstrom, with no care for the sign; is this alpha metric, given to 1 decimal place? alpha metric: 3.5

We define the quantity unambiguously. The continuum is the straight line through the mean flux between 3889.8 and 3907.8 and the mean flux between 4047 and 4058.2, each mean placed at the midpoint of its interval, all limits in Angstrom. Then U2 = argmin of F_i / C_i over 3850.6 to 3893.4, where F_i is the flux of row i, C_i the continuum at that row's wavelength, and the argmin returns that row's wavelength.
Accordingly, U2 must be 3888.95 Angstrom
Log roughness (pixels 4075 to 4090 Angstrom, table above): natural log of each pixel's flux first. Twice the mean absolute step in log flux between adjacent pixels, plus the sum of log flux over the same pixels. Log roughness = 16.9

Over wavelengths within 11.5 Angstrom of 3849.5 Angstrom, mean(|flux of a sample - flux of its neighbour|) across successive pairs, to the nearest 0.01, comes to 0.30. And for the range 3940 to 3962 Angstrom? 0.19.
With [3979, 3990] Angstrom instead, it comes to 0.16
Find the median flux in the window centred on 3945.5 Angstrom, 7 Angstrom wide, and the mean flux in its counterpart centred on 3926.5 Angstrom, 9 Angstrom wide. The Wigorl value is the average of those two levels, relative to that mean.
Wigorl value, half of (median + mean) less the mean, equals 0.4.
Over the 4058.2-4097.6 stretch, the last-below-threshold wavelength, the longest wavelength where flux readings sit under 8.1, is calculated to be 4096.68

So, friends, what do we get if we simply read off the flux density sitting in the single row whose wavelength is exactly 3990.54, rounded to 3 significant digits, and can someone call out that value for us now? 8.56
